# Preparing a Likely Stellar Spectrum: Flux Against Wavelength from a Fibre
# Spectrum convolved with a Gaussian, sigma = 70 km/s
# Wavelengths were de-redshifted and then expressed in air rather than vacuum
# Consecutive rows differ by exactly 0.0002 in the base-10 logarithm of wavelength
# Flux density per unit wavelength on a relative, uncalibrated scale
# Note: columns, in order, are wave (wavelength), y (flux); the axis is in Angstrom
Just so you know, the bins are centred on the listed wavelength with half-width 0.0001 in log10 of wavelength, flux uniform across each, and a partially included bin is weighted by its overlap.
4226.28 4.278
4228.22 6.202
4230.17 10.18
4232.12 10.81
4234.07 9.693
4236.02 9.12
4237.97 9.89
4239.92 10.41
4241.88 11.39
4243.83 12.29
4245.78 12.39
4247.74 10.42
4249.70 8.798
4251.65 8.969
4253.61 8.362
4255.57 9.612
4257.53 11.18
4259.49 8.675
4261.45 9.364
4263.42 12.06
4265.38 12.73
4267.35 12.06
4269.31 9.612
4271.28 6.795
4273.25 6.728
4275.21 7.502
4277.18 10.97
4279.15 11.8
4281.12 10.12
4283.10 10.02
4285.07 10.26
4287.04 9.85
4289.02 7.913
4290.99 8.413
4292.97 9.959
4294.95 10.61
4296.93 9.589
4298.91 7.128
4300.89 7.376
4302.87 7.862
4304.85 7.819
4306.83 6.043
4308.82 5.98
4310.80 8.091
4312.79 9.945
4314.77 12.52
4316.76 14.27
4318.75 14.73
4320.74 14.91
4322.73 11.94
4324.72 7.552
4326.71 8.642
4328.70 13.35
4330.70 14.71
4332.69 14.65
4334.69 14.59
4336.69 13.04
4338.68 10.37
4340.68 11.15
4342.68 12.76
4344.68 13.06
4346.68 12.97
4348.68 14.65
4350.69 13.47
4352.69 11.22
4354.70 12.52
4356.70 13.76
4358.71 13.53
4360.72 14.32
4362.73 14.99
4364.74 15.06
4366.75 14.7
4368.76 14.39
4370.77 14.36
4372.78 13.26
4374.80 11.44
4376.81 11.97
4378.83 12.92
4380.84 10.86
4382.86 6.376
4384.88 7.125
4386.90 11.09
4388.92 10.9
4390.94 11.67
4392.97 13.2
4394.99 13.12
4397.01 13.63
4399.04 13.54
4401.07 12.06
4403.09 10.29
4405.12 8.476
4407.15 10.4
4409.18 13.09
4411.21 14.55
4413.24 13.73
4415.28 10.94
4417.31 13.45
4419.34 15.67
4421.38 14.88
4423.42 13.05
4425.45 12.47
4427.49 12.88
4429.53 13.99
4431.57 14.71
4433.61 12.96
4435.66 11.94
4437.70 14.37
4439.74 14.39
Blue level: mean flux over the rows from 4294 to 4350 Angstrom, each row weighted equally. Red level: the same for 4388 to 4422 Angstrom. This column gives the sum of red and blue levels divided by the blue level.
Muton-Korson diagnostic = 2.13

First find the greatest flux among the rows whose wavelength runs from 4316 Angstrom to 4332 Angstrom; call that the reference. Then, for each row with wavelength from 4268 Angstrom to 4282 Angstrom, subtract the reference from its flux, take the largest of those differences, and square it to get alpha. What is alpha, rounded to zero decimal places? 10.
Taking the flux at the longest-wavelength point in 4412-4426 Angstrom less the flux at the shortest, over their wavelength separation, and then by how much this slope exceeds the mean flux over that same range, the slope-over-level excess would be -13.6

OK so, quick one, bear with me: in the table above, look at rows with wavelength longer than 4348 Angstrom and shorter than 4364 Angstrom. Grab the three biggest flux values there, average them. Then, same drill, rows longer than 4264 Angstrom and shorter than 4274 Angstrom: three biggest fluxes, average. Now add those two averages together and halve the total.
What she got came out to 13.1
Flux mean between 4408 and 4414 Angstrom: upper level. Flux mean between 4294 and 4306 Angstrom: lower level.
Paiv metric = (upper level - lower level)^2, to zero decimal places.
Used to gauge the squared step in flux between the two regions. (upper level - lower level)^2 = 29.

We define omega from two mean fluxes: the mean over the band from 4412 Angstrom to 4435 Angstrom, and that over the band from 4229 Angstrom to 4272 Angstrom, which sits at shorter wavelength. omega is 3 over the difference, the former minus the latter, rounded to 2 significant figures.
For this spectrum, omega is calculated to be 0.91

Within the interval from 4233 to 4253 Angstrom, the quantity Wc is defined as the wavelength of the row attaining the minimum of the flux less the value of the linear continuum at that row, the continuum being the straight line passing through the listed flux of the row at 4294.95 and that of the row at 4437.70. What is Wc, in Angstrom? 4249.70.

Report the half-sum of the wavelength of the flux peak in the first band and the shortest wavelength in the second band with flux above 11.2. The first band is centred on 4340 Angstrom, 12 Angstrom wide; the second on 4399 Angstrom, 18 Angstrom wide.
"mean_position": 4362.8 Angstrom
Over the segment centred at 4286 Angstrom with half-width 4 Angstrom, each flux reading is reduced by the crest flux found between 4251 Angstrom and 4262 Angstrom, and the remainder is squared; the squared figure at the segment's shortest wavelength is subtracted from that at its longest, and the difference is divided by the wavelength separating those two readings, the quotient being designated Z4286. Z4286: 1.58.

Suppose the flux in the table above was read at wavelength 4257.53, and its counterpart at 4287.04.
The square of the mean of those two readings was 111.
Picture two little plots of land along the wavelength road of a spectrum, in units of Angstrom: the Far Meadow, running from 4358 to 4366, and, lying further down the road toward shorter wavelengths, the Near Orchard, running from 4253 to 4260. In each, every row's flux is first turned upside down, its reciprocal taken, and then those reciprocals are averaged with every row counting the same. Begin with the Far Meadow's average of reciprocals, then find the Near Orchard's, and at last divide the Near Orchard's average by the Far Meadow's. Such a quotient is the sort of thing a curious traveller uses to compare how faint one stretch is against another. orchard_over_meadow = 1.5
